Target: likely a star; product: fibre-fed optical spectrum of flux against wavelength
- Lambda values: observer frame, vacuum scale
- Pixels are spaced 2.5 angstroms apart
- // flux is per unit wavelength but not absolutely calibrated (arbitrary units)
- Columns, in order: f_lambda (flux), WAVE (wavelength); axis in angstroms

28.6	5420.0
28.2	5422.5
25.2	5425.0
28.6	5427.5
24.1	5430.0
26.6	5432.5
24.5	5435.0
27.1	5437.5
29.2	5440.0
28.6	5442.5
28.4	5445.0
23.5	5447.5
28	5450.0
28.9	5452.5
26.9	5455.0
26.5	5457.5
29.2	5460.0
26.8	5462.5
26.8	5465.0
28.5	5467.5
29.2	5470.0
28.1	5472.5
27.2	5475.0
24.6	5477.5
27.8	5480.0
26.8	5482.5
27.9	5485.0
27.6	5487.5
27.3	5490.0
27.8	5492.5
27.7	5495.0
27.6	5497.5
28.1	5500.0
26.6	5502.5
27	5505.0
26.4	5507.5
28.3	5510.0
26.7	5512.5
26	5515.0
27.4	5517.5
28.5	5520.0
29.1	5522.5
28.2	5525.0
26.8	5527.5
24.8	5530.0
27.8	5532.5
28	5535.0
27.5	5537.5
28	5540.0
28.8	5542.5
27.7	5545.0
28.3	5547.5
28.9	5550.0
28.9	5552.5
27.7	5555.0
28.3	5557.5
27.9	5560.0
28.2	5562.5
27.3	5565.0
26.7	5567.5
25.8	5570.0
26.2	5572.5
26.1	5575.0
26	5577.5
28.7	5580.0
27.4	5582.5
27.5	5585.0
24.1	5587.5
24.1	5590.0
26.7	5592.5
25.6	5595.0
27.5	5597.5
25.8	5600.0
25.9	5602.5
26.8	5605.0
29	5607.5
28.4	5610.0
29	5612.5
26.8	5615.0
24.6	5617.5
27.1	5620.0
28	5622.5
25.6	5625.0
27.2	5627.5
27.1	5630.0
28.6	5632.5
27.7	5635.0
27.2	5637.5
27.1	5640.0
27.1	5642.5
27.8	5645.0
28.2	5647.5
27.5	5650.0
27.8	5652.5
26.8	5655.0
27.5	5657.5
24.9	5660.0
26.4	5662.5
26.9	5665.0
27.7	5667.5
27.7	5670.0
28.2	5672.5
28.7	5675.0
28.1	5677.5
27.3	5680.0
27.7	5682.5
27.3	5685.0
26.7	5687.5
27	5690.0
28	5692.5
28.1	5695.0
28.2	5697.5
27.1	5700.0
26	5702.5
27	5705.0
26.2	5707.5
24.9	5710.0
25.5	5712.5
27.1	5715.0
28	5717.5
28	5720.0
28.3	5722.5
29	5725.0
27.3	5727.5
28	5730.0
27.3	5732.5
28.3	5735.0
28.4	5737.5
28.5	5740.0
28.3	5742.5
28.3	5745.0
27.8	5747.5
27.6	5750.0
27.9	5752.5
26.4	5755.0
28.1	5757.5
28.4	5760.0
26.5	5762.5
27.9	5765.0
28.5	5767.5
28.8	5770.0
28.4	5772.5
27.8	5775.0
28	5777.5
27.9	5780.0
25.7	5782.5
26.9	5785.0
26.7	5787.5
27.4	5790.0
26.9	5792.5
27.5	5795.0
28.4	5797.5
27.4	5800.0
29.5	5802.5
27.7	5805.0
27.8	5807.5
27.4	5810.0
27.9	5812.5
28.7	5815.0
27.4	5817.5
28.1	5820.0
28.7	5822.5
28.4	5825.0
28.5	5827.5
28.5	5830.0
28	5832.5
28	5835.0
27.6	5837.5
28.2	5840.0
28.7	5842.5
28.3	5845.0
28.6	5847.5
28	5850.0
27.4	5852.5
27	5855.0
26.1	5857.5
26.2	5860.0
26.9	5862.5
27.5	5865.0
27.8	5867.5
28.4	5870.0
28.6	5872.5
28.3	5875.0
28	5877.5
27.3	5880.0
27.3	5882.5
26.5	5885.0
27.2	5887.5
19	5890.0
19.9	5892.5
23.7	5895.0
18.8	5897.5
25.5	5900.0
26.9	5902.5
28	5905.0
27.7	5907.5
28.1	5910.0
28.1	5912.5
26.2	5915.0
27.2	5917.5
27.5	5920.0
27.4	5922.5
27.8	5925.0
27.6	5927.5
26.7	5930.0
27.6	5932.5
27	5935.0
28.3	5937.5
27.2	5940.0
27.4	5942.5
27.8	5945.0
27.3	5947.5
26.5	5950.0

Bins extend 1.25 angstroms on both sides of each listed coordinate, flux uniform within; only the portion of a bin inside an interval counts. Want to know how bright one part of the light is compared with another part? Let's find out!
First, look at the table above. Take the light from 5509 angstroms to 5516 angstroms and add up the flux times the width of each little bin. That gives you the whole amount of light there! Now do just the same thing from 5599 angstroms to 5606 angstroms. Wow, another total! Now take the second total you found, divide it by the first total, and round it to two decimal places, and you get 0.97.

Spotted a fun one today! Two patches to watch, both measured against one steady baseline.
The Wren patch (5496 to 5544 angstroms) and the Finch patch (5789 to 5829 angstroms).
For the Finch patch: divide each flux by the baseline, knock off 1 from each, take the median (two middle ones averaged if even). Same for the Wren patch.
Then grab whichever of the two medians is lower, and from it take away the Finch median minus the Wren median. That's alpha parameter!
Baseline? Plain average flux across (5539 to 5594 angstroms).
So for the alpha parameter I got 0.004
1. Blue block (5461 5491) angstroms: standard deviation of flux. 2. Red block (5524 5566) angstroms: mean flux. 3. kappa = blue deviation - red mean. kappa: -26.7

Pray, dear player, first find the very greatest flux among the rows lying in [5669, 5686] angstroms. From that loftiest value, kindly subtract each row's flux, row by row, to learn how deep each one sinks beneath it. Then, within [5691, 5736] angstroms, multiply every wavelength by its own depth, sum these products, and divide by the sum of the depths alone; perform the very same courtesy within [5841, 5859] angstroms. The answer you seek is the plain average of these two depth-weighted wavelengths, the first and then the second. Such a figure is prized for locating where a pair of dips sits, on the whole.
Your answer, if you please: 5782.8 angstroms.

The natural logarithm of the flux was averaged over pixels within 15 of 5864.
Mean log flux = 3.31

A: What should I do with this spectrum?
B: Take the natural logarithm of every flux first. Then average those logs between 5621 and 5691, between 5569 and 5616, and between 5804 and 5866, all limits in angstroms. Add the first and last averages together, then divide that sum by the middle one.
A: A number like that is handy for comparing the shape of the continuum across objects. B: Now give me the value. 2.02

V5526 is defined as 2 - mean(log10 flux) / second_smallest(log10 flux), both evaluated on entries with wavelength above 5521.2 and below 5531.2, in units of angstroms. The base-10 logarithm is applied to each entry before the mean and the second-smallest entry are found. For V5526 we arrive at 0.996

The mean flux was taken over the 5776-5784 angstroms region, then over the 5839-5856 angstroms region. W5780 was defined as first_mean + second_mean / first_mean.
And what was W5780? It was 28.2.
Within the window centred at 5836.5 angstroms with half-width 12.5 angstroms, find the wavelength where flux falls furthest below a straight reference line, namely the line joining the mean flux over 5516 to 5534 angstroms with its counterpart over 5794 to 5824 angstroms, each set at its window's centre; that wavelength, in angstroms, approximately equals 5837.5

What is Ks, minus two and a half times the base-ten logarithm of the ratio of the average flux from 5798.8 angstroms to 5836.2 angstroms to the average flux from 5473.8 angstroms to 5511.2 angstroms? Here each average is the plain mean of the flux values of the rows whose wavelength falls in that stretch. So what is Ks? -0.035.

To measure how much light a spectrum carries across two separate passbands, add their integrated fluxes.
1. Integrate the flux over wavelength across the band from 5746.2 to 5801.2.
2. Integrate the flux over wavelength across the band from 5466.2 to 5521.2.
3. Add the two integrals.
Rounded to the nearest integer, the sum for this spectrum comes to 3025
